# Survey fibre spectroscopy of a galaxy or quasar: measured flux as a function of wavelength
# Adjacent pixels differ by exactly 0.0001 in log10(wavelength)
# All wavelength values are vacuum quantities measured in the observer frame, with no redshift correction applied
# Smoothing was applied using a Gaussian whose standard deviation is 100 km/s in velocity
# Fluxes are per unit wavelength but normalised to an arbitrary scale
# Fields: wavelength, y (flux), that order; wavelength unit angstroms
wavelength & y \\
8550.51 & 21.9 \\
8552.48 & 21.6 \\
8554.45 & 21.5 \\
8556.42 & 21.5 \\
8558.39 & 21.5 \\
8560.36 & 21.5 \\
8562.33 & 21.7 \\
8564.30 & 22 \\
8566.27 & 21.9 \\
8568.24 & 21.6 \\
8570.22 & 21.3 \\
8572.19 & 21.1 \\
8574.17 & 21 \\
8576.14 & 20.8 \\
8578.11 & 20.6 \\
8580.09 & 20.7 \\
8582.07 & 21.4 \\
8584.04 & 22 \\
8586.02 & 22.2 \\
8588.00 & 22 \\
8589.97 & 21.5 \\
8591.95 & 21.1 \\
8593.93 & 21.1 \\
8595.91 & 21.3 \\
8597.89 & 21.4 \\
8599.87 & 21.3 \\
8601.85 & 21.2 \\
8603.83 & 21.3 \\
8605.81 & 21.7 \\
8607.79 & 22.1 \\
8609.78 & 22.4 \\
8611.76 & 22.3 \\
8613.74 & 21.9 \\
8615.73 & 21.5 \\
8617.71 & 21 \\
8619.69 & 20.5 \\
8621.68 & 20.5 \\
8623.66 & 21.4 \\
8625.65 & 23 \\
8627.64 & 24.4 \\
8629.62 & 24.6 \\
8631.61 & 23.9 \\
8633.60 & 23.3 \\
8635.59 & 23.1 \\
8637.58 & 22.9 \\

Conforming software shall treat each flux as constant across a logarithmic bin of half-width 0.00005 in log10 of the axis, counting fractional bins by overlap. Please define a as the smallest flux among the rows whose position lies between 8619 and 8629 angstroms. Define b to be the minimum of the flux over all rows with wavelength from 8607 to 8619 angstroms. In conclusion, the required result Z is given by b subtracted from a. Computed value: -0.5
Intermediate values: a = 20.5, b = 21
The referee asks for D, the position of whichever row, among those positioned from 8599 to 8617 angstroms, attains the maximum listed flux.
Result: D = 8609.78 angstroms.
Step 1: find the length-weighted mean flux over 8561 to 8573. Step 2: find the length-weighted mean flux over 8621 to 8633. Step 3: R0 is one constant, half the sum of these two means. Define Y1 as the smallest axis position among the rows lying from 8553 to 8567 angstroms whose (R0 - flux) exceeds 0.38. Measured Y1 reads 8554.45 angstroms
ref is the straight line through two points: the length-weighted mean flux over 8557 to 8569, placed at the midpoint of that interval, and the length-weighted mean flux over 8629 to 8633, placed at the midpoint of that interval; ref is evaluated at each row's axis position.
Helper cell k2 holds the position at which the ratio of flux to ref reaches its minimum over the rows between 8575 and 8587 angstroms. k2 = 8578.11 angstroms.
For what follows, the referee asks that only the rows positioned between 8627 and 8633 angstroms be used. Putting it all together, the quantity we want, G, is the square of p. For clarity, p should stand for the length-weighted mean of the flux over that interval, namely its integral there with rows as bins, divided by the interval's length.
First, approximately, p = 24.2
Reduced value 587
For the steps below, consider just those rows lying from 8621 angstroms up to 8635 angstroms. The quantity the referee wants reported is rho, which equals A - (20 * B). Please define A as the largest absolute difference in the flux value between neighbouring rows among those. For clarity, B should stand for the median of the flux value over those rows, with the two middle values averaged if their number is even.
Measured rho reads -464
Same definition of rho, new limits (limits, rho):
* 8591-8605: -426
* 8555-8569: -432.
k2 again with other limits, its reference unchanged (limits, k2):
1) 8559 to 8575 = 8574.17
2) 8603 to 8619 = 8617.71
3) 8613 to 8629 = 8621.68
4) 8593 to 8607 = 8601.85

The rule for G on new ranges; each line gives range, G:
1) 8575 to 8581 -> 430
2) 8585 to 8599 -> 463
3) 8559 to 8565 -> 472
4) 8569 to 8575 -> 446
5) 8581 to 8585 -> 470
